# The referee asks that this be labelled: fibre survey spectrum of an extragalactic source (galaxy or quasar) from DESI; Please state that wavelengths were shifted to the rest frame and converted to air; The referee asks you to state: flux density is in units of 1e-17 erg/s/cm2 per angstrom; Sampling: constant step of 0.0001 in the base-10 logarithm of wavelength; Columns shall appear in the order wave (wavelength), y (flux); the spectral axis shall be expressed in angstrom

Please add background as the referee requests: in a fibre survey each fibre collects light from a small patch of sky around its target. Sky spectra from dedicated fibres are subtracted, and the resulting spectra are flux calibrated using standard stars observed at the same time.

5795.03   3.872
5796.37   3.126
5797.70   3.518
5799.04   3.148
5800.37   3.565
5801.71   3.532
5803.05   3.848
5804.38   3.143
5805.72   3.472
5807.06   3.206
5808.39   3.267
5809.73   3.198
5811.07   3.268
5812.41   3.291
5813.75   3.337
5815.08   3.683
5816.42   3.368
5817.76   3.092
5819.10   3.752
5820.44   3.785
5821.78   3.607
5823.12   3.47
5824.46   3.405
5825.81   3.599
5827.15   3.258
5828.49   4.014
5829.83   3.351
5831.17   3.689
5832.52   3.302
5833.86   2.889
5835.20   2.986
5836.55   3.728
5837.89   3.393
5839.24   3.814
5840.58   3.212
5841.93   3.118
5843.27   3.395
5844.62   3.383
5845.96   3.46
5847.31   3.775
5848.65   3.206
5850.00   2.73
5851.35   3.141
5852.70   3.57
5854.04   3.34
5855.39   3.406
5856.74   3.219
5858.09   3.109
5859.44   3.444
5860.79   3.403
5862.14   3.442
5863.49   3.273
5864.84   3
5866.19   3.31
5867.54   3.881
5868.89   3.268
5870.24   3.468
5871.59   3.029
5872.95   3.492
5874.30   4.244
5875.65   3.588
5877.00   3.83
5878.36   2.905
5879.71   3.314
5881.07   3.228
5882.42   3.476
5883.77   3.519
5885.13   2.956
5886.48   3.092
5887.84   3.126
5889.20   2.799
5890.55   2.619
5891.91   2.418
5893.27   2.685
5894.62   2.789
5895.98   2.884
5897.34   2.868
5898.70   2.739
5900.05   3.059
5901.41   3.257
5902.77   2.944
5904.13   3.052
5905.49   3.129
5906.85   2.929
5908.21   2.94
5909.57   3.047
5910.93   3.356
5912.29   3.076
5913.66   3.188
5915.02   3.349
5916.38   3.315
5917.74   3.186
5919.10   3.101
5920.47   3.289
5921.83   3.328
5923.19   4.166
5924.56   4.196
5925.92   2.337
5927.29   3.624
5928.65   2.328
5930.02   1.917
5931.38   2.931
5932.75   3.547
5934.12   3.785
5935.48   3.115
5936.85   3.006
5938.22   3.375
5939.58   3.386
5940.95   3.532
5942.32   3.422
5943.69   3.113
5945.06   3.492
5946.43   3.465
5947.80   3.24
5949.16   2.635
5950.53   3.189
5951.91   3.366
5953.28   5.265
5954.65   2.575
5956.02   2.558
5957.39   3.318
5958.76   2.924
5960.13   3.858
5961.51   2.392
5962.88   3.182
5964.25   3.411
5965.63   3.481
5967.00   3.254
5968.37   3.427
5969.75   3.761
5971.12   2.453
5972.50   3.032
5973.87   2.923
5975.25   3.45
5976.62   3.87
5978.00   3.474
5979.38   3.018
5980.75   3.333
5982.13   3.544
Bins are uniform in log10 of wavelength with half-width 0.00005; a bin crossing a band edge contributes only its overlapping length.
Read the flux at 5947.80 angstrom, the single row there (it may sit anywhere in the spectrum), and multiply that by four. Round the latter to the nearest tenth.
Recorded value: 13.0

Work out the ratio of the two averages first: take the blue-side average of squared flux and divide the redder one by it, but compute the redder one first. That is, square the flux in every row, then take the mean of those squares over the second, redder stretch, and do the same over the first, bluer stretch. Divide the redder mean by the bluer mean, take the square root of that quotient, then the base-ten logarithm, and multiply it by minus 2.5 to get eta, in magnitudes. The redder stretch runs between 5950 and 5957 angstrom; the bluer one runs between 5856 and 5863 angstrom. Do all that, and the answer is -0.065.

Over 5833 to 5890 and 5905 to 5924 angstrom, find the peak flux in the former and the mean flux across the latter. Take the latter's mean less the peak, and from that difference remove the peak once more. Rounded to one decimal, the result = -5.2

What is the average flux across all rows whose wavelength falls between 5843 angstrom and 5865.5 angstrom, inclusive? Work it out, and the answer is 3.31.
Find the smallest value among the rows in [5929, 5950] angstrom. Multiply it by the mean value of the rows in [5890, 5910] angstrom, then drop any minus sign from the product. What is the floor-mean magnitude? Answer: 5.5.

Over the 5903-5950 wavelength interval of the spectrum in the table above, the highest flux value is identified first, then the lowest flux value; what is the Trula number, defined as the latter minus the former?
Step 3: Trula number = -2.28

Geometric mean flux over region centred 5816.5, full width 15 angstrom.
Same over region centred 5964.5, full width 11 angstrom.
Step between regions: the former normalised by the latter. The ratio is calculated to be 1.04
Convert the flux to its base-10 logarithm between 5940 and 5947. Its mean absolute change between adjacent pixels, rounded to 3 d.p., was 0.027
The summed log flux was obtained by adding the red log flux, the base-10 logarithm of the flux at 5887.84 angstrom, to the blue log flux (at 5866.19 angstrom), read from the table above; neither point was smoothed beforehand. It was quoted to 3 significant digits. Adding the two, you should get 1.01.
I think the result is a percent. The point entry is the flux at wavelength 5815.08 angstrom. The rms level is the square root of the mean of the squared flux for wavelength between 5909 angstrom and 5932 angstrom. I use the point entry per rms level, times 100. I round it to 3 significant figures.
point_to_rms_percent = 115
